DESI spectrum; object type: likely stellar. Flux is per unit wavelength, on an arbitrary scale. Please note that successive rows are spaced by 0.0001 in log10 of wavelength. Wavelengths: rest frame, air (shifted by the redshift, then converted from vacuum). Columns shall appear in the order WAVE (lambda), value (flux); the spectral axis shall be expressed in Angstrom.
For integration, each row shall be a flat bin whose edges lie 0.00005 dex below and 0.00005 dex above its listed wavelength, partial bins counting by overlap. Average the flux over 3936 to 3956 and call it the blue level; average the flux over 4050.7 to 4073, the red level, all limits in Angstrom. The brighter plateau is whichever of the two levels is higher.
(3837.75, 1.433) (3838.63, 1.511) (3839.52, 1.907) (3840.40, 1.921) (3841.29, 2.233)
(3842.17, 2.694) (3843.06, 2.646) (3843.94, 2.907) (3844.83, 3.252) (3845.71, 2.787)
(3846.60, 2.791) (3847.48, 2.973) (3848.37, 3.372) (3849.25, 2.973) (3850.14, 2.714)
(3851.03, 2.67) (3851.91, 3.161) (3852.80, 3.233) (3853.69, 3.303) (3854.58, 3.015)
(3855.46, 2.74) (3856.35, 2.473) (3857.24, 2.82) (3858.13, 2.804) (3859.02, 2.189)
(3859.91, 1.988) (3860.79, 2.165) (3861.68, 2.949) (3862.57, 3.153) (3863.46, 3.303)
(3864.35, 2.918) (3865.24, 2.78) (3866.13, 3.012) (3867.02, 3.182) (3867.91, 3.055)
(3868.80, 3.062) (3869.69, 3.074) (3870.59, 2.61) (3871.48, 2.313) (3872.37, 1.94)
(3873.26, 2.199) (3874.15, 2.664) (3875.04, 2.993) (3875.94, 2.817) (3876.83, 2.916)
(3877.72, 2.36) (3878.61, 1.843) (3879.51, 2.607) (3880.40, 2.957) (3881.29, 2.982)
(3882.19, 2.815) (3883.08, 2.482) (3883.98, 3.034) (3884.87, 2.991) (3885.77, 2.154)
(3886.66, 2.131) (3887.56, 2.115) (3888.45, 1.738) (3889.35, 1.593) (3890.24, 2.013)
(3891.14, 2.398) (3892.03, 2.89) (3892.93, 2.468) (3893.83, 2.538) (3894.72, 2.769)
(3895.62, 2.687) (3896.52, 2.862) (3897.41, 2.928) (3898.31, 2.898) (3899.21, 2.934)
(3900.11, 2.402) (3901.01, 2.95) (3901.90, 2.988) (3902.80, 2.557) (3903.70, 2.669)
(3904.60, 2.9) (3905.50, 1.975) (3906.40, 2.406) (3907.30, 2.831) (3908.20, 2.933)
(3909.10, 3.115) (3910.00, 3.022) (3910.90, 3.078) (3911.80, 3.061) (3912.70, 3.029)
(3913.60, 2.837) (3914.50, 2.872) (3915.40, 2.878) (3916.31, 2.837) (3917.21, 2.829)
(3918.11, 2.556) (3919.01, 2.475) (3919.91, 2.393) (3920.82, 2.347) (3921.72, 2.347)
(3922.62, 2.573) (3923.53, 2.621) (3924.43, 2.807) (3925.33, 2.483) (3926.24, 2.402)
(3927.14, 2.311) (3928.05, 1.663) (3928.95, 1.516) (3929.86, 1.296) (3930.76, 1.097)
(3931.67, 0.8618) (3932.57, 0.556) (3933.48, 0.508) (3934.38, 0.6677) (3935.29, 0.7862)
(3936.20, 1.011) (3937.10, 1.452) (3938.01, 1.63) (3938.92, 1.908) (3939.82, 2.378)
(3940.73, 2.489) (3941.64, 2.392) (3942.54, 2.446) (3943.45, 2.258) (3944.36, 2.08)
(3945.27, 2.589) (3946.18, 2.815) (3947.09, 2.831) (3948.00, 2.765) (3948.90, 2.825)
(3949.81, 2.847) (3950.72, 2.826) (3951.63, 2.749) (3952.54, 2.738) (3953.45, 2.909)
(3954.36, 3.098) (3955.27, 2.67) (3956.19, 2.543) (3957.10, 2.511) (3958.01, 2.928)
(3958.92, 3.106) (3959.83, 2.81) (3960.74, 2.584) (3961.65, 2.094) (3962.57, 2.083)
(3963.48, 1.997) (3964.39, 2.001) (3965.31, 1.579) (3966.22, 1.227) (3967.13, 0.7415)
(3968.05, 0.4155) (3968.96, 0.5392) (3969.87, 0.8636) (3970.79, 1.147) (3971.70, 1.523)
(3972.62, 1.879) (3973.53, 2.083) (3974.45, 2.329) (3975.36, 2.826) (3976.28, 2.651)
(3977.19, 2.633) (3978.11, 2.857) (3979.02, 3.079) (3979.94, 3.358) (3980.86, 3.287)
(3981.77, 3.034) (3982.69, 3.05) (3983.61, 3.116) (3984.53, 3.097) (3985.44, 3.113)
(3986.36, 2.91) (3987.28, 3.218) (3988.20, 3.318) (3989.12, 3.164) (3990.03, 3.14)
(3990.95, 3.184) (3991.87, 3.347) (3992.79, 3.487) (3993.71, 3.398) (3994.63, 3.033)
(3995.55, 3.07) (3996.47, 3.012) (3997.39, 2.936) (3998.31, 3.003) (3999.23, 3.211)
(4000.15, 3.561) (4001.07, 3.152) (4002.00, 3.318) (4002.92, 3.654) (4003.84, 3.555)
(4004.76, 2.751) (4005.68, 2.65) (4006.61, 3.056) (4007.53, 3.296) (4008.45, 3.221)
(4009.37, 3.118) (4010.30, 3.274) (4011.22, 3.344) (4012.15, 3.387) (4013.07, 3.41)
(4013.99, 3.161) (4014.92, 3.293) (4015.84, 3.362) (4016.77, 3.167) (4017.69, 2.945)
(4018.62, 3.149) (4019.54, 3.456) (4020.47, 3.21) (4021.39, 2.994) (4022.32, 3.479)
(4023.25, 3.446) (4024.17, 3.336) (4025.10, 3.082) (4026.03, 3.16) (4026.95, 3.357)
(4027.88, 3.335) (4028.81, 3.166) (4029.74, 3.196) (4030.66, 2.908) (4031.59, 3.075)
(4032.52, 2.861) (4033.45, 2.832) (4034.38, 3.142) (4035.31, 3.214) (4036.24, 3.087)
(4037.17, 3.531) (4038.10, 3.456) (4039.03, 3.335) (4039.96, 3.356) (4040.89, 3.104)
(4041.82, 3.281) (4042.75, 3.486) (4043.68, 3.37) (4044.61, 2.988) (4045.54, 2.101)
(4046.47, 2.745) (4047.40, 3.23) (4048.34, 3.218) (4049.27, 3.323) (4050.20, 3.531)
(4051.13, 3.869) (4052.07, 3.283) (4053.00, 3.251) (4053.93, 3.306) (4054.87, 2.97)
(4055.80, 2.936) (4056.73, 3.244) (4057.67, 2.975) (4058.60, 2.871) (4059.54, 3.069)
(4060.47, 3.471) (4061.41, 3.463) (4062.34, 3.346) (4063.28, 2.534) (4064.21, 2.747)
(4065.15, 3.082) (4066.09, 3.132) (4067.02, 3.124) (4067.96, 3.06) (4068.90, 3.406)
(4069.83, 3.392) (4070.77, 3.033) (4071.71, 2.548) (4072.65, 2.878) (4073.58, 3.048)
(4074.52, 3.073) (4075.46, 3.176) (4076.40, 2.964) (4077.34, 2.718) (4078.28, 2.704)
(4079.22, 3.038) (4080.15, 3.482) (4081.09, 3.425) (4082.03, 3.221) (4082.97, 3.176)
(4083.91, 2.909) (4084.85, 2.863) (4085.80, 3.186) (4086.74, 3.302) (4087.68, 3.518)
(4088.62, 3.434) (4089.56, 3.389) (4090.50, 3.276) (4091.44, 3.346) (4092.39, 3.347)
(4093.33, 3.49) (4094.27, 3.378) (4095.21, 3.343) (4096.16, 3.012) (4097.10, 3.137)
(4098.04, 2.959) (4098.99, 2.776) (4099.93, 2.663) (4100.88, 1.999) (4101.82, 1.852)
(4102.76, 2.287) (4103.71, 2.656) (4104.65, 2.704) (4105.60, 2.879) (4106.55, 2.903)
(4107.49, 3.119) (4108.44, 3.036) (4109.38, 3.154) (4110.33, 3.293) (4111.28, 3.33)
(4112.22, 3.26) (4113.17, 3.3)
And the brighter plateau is 3.12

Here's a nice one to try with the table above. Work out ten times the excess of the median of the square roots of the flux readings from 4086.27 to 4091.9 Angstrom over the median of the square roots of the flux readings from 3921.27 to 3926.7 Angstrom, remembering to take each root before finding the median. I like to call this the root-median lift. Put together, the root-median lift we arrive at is 2.5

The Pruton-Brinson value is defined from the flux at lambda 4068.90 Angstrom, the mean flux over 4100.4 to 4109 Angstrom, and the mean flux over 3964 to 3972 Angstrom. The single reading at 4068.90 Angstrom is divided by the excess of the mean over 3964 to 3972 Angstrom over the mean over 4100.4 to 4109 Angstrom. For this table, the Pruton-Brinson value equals -2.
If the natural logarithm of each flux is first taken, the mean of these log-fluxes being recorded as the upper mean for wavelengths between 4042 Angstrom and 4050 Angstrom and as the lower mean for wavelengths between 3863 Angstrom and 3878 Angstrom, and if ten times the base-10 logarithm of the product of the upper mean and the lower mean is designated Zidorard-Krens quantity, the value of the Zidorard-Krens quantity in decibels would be 0.5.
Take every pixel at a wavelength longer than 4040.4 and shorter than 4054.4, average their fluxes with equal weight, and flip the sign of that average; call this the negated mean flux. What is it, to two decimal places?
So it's -3.21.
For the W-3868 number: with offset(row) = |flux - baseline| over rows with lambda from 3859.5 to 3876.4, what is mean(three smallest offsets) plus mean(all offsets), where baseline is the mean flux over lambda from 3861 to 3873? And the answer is 0.39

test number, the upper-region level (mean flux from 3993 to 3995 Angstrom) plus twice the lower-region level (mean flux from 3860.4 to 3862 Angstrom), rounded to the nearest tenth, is 8.3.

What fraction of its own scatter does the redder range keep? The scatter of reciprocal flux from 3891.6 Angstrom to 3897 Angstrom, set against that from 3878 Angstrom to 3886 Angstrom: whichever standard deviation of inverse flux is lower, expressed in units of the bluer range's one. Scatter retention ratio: 0.3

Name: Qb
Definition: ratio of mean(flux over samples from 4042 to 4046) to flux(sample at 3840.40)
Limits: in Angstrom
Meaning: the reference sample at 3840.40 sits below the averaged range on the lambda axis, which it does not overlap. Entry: 1.6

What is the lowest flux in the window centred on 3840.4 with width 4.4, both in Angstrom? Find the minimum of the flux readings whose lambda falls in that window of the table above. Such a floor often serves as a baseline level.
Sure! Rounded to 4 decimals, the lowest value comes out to 1.5110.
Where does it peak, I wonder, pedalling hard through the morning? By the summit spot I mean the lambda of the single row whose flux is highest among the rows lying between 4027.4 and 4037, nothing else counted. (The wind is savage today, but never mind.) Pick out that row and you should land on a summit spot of 4027.88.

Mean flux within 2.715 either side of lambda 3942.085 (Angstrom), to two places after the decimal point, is 2.34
